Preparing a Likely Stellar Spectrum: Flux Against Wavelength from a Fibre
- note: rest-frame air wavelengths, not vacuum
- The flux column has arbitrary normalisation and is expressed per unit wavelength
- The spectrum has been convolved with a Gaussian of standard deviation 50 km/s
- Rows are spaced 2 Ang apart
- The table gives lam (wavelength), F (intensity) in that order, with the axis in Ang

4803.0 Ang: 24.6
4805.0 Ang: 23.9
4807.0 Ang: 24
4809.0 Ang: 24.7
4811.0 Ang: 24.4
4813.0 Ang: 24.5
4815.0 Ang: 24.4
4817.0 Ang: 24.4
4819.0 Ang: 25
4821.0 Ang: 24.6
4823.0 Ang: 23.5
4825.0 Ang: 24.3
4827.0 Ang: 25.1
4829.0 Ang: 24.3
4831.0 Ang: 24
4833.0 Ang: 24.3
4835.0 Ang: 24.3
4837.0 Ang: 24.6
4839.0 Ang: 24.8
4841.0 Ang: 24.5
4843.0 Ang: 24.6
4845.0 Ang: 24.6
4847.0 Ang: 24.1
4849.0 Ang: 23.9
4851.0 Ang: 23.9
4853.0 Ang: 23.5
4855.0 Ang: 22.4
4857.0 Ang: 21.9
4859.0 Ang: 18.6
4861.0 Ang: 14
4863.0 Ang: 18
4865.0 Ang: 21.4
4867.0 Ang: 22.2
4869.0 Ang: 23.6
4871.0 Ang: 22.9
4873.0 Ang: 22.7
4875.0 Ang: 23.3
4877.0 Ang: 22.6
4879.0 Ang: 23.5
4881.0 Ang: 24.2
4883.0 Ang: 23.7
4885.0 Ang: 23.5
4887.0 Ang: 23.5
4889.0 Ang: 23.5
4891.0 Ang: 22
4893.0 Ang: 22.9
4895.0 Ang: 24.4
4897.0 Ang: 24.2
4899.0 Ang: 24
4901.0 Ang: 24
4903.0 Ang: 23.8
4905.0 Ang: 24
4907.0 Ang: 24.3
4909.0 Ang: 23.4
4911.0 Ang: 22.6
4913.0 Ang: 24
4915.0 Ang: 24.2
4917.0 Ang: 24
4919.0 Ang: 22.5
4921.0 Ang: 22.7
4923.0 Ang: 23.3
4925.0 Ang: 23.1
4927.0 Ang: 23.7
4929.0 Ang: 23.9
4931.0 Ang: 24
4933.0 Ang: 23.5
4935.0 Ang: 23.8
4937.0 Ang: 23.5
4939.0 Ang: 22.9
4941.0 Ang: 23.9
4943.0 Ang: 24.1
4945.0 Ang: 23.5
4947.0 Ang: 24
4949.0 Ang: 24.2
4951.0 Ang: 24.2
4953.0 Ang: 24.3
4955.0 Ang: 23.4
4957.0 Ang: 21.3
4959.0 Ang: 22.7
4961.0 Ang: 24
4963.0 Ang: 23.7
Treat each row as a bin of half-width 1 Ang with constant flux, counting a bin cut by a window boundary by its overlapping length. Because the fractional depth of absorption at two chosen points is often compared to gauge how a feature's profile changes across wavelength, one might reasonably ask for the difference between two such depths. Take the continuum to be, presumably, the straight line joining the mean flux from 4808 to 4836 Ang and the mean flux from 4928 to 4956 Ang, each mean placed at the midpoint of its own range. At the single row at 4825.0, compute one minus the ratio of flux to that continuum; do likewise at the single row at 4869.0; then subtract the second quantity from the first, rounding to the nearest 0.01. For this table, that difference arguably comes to -0.02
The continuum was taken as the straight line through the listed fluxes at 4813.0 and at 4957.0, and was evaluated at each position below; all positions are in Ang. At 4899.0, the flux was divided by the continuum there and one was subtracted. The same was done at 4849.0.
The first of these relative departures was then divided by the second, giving 7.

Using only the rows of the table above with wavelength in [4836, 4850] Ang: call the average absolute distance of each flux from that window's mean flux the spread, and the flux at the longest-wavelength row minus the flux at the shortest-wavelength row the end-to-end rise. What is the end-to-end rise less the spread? -1.0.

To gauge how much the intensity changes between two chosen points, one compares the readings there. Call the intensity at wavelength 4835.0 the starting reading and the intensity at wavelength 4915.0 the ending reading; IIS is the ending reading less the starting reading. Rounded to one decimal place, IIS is -0.1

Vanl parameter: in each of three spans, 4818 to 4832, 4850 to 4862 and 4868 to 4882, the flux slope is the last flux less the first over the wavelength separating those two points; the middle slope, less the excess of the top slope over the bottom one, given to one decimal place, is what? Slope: -1.1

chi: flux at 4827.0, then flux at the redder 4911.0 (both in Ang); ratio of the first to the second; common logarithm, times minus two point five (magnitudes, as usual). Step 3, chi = -0.11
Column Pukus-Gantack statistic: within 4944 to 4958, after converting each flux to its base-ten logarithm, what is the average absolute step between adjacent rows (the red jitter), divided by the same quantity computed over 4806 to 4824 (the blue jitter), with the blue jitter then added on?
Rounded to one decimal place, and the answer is 1.6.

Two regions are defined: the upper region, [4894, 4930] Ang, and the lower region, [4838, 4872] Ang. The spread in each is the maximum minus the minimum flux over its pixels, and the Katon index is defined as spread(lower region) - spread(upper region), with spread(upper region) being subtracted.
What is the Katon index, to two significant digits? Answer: 8.9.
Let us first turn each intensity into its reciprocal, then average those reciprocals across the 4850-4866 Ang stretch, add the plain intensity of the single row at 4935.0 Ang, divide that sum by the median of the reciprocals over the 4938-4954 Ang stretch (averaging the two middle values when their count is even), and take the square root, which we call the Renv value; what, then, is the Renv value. 23.9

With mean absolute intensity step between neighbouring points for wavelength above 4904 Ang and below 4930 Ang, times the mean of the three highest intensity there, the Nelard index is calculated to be 14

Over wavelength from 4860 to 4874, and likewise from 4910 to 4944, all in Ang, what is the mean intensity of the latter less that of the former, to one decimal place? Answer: 2.8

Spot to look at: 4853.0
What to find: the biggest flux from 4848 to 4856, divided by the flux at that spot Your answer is 1.02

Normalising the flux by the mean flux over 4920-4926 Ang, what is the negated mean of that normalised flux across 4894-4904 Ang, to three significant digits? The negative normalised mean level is -1.05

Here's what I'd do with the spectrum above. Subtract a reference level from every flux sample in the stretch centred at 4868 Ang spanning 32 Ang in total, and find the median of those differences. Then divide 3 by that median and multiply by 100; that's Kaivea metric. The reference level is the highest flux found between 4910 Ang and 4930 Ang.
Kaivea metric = -194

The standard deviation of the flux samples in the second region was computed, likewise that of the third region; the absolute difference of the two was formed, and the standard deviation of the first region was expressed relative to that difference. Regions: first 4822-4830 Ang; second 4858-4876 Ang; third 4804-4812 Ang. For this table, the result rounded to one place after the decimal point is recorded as 0.2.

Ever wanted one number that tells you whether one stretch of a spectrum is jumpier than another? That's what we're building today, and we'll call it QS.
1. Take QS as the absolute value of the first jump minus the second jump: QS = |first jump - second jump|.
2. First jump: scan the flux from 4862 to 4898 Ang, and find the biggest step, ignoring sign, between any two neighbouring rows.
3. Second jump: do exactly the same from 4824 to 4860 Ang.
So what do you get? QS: 0.10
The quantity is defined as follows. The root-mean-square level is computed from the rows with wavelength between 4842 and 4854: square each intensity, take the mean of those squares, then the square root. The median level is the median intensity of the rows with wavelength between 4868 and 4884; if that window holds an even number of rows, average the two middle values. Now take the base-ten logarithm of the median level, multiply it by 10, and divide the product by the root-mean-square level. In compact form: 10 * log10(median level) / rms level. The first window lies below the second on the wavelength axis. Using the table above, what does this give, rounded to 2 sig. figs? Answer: 0.57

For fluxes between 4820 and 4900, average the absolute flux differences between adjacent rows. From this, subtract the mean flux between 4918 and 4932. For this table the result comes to -22.4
